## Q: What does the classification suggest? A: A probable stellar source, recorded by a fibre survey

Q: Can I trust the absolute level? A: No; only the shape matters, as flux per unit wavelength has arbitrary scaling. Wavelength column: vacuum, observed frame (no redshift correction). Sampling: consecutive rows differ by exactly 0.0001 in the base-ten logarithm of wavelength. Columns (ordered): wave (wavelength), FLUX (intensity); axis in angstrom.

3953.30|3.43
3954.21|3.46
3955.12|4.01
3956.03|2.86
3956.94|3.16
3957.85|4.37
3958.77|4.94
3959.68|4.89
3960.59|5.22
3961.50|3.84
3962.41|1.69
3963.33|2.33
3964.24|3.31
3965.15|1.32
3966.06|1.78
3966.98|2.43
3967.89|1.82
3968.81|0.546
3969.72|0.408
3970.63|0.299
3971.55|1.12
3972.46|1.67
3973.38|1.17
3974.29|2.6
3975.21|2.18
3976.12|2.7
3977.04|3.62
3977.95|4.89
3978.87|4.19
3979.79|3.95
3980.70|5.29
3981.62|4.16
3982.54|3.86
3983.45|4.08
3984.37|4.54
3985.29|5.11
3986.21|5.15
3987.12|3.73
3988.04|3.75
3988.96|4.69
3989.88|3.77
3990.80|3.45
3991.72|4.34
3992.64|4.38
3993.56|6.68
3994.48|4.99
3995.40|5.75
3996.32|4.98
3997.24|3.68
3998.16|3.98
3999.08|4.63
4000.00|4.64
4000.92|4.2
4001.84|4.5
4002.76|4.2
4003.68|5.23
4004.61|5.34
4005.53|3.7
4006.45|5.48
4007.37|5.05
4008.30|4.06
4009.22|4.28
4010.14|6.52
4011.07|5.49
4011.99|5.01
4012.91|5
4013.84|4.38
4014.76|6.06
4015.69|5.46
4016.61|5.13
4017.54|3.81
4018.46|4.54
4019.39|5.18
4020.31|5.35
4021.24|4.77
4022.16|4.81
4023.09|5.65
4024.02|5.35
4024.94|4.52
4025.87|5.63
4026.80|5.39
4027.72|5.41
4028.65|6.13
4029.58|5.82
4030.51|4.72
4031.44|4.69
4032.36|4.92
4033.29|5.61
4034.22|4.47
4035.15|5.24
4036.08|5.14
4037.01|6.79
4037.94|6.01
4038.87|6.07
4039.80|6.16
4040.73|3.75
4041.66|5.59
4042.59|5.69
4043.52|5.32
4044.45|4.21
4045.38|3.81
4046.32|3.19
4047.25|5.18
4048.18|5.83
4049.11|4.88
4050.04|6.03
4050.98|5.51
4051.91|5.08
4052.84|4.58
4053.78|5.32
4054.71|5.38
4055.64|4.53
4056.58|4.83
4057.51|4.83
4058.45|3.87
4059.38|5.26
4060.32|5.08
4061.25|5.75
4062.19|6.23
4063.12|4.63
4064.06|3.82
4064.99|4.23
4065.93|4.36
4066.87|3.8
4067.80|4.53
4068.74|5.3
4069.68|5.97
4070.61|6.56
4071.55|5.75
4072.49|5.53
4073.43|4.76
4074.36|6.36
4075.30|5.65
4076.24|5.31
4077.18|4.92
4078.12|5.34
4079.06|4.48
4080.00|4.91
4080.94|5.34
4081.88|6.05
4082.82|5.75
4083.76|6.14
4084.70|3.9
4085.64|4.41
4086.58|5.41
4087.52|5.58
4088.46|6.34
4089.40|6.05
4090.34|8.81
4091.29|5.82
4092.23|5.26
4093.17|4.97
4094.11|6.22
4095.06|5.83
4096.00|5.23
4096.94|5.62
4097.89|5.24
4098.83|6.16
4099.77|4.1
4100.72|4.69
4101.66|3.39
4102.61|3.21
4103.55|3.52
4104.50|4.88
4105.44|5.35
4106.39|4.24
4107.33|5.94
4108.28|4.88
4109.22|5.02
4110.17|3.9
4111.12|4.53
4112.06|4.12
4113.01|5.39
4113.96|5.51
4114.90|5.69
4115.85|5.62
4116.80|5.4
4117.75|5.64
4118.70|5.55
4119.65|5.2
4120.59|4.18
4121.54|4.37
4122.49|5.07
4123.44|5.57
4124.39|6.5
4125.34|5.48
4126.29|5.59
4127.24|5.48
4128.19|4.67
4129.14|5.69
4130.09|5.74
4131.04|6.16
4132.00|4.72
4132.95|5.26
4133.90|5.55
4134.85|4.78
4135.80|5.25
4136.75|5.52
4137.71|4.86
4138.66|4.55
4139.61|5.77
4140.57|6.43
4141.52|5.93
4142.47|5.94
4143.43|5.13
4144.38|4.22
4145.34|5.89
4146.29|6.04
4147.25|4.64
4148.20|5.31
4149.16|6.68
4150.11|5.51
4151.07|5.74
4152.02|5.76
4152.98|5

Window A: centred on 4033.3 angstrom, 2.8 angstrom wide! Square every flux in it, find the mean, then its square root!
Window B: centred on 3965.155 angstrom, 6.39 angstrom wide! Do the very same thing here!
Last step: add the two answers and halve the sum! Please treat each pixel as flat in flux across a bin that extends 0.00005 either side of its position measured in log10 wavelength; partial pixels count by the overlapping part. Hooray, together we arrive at 3.60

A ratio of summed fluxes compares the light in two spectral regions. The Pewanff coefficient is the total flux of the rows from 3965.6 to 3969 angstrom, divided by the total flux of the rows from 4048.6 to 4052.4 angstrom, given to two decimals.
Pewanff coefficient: 0.31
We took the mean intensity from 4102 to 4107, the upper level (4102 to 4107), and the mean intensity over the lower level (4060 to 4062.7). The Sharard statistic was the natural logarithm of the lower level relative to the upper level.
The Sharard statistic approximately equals 0.29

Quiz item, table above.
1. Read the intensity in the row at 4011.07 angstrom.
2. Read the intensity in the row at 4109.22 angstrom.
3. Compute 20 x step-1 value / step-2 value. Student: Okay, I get 22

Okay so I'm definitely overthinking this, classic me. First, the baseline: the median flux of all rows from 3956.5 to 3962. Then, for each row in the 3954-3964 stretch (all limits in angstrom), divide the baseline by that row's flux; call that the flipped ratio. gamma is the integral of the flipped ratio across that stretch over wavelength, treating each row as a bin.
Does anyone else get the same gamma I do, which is 14.0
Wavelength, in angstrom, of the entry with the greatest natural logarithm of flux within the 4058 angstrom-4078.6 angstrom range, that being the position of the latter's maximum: 4070.61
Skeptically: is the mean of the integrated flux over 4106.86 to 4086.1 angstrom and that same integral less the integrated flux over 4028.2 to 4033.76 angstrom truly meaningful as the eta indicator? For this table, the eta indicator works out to 95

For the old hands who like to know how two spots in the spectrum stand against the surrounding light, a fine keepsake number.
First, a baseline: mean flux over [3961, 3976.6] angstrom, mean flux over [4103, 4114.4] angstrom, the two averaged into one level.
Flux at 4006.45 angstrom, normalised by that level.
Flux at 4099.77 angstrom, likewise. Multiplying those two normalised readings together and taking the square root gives 1.43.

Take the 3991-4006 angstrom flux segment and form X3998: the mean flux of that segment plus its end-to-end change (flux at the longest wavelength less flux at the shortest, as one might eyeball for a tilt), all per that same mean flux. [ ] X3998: 0.86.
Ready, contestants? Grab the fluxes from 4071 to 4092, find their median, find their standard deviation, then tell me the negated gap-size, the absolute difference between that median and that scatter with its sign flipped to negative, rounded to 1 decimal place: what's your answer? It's -4.6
